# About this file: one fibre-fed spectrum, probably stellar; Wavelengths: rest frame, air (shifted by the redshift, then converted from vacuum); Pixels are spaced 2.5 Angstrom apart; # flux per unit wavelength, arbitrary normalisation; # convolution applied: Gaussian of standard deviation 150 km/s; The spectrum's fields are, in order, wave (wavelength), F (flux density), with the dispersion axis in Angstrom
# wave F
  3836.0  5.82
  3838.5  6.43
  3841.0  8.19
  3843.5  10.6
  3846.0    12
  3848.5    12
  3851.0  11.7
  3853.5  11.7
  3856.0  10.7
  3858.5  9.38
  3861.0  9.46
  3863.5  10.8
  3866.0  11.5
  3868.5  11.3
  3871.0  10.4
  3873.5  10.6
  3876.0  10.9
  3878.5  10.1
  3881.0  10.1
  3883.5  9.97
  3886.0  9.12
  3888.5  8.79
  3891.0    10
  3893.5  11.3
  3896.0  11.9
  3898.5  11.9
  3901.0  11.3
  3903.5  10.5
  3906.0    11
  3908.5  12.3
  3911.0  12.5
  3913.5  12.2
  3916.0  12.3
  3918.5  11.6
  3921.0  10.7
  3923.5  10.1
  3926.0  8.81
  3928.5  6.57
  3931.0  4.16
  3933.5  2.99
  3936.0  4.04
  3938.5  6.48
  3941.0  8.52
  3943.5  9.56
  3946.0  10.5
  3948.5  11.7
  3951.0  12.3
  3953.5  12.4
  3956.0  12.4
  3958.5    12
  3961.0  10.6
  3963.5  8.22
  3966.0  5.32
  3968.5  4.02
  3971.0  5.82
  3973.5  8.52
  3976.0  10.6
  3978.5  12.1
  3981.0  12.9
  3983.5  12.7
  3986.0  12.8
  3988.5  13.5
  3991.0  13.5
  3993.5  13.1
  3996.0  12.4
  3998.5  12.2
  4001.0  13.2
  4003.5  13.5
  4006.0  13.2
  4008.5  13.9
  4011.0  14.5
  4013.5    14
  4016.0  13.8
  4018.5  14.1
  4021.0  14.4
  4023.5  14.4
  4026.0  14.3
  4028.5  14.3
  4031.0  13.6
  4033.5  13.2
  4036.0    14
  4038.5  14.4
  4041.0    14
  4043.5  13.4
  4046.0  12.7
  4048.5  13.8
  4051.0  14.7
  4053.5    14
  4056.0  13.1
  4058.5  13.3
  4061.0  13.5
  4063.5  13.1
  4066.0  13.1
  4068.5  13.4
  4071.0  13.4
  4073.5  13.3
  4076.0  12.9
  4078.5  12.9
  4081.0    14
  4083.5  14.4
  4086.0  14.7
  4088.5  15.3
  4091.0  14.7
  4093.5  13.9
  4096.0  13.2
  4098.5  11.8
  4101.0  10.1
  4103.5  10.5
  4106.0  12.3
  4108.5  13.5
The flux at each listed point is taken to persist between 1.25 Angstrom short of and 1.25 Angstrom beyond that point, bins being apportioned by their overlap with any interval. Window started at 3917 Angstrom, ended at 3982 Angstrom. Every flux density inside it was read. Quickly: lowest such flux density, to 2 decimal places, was 2.99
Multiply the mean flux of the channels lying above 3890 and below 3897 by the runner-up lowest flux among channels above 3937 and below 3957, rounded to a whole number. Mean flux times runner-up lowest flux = 94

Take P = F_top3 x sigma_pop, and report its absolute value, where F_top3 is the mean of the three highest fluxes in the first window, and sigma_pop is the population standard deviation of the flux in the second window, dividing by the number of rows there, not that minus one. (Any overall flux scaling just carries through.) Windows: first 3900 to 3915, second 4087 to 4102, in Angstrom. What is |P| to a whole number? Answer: 22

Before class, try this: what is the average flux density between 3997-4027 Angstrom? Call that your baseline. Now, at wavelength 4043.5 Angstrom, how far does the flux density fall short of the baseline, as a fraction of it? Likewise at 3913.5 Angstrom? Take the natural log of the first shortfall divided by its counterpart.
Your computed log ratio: -1.4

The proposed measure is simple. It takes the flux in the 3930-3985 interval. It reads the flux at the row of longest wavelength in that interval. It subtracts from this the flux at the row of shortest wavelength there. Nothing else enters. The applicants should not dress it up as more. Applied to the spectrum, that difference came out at 8.5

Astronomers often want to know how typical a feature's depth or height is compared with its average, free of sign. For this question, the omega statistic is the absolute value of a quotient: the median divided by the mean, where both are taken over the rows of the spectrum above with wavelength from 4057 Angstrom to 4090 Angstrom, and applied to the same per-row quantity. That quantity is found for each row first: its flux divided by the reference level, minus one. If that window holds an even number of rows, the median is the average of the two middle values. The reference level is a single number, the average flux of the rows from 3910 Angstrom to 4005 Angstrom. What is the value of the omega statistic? 0.93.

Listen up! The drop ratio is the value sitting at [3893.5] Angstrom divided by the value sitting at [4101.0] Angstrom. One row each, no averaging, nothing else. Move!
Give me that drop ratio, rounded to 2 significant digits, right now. 1.1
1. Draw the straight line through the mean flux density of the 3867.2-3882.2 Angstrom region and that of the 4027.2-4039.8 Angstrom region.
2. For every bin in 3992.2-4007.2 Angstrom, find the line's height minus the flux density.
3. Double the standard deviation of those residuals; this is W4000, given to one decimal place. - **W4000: 0.9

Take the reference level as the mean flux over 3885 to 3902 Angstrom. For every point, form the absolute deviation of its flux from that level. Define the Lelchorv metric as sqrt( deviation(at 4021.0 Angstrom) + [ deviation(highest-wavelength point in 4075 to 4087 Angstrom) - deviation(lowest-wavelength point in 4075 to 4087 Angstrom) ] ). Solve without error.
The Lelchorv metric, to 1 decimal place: 2.4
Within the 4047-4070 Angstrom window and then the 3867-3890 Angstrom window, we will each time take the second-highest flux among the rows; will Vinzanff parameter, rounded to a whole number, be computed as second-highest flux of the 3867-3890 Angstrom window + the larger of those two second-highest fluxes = 25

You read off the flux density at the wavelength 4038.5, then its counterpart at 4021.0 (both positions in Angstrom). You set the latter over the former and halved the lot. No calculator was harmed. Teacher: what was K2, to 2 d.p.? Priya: 0.50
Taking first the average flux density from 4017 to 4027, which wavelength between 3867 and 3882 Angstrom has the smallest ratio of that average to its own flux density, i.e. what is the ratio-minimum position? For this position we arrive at 3868.5 Angstrom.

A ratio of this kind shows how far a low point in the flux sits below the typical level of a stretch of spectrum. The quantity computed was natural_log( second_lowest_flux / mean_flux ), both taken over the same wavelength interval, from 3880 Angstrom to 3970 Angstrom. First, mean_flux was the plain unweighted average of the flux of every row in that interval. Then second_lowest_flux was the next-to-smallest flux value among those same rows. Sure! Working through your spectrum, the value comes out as -0.88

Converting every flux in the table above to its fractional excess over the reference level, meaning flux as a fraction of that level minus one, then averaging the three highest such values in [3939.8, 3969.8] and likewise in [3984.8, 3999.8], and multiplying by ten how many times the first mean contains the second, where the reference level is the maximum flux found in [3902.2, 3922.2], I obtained -2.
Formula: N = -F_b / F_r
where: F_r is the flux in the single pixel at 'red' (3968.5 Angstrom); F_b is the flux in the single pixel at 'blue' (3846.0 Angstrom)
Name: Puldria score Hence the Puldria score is -2.99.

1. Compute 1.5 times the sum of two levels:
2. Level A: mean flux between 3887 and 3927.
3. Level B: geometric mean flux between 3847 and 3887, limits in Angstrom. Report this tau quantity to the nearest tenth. 32.5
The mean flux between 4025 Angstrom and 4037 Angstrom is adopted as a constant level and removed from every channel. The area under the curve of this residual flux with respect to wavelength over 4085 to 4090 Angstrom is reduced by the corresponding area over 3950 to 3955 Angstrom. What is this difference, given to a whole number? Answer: 13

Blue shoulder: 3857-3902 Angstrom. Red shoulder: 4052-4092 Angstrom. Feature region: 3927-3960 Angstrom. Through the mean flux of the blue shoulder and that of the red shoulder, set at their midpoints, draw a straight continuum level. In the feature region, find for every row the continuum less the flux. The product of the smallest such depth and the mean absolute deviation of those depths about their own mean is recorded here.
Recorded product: -2.0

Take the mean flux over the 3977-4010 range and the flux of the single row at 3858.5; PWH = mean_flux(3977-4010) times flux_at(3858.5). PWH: 122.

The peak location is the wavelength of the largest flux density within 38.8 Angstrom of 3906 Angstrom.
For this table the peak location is 3911.0 Angstrom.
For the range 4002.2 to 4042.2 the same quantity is 4011.0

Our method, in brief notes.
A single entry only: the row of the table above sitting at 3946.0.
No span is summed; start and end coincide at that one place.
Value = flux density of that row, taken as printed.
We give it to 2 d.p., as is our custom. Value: 10.50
